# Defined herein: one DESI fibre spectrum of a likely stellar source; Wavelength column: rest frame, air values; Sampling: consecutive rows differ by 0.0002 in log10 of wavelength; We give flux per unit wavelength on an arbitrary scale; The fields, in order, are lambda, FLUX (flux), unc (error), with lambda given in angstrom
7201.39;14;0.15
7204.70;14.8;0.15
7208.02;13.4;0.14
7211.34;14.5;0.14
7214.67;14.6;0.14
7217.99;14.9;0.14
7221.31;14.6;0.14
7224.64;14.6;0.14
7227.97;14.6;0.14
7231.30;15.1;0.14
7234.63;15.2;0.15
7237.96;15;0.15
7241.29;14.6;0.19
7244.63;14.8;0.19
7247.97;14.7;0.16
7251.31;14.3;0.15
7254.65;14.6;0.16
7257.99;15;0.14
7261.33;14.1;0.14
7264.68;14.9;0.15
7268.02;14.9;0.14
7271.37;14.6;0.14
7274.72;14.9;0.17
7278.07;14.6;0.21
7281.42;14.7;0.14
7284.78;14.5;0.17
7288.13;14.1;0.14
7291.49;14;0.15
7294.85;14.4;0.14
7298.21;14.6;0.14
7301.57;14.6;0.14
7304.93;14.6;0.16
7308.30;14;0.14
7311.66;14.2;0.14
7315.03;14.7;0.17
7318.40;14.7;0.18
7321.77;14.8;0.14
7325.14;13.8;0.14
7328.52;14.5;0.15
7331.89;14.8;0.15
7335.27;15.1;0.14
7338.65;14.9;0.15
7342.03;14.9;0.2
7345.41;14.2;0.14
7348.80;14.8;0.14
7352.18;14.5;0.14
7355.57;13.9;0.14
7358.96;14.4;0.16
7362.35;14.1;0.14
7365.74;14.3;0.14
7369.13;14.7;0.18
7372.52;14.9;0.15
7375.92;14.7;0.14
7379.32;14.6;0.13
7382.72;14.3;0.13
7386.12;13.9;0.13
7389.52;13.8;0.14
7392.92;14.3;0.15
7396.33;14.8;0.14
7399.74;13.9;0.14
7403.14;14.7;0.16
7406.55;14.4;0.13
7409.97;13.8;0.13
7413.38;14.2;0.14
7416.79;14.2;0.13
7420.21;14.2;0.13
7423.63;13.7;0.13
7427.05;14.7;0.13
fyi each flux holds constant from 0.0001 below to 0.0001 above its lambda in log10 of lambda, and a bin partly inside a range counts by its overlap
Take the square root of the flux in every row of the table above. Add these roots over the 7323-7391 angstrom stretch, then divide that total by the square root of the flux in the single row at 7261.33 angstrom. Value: 20.2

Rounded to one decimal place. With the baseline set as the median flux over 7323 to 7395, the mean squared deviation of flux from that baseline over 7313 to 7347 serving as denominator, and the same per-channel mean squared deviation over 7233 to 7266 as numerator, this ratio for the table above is 1.0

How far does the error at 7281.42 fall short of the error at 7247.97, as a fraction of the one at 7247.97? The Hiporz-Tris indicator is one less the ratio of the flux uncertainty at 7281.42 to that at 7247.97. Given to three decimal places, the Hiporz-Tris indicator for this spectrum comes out 0.125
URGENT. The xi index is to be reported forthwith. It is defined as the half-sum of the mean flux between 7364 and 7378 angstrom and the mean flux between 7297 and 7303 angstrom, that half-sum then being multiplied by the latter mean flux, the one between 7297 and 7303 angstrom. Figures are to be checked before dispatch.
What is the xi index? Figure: 214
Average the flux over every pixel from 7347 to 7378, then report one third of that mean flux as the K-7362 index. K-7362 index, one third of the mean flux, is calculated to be 4.83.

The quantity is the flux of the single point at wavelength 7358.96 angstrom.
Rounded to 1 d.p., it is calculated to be 14.4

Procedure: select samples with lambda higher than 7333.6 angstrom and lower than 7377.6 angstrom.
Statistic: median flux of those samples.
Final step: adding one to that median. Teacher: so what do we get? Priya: 15.7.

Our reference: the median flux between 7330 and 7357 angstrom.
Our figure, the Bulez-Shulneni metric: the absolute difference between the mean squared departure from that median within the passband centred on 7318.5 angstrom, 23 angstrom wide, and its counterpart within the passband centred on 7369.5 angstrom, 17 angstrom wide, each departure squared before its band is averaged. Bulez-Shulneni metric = 0.15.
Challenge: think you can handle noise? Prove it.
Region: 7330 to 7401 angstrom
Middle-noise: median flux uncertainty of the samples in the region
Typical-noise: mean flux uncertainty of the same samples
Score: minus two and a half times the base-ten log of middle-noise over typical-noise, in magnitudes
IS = 0.047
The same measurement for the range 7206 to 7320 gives 0.090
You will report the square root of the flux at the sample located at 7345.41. 3.77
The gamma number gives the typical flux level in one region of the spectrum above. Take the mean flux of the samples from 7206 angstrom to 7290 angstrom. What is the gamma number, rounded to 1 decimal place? 14.6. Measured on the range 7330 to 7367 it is 14.5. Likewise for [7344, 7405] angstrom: 14.4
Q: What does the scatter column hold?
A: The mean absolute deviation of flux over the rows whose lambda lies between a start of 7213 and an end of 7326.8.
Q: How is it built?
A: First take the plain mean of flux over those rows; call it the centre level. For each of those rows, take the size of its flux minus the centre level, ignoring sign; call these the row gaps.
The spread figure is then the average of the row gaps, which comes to 0.234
